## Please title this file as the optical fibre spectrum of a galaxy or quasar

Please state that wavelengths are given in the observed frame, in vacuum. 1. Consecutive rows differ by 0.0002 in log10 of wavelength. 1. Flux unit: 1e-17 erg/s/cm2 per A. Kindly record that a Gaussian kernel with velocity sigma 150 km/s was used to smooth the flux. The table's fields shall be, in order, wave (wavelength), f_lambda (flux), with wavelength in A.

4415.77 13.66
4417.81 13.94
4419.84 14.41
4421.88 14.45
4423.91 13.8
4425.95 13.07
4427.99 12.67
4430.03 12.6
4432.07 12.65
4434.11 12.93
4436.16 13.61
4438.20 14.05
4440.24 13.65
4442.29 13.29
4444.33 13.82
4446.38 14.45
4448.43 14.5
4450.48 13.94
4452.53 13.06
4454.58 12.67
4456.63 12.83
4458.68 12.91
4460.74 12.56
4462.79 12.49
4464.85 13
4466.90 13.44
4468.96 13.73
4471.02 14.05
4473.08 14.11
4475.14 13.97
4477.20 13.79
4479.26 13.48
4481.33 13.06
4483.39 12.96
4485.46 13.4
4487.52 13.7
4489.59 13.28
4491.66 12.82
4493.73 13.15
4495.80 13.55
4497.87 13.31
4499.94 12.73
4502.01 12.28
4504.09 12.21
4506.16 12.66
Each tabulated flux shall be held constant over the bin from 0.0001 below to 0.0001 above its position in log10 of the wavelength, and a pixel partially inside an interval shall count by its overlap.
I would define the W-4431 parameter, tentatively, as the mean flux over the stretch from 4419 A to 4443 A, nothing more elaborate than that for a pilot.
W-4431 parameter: 13.4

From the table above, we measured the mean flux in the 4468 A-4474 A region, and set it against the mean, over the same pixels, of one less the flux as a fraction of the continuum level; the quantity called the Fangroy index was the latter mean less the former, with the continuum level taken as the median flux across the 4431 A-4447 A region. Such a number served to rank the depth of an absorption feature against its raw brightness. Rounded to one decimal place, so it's -14.0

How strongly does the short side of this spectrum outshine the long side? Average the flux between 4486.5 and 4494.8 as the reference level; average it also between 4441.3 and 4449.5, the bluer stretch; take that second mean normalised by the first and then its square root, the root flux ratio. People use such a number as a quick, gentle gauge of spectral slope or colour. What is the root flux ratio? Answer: 1.03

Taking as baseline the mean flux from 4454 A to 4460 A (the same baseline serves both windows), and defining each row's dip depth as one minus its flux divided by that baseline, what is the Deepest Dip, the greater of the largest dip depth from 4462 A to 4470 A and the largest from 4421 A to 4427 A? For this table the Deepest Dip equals 0.024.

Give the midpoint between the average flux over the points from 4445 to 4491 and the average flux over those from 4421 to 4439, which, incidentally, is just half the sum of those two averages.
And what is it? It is 13.4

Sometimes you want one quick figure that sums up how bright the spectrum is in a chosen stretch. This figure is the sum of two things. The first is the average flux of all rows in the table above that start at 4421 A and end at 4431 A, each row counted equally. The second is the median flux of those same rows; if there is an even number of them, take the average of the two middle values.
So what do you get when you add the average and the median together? 26.4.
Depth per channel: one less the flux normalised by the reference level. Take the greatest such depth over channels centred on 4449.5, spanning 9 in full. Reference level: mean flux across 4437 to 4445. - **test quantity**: 0.047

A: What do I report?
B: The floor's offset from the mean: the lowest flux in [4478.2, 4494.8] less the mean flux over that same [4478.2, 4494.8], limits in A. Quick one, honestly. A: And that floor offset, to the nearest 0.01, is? -0.41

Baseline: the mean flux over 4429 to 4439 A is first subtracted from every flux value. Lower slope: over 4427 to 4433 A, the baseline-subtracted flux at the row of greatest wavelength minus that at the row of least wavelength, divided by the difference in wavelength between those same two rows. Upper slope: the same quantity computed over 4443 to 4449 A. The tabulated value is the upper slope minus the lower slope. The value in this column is 0.2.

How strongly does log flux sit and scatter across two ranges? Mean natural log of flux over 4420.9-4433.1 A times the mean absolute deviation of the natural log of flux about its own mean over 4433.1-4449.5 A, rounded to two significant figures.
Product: 0.078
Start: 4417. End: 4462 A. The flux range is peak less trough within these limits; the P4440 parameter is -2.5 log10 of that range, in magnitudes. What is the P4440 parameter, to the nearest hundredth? -0.72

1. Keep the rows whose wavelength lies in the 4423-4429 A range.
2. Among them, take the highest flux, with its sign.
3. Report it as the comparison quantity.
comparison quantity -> 13.8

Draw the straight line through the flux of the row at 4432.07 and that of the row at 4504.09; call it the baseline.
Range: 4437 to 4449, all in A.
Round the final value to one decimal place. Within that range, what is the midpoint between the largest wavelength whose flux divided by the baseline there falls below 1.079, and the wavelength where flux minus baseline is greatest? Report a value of 4445.4 A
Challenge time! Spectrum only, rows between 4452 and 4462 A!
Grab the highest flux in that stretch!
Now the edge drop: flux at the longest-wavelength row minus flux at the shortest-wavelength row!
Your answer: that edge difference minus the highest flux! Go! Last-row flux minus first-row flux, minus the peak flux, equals -13.6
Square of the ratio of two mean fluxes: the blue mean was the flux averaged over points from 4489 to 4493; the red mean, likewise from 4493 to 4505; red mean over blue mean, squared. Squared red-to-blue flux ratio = 1.0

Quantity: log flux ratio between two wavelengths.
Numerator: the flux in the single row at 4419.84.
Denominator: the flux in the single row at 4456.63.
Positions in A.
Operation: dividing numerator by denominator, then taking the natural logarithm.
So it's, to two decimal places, 0.12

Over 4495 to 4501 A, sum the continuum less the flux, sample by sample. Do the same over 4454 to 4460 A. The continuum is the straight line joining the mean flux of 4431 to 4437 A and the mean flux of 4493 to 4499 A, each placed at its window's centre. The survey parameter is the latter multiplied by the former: 0.5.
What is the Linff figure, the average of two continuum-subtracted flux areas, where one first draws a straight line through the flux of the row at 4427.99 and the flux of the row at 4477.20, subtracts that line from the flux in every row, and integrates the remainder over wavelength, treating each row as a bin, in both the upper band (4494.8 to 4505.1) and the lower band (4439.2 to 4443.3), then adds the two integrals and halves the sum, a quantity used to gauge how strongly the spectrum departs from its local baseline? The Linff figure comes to -6.7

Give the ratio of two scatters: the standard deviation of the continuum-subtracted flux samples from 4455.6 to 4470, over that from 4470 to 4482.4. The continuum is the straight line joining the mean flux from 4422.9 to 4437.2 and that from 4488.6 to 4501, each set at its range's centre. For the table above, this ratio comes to 1.1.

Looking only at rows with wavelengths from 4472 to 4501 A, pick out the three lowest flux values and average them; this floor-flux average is 12.8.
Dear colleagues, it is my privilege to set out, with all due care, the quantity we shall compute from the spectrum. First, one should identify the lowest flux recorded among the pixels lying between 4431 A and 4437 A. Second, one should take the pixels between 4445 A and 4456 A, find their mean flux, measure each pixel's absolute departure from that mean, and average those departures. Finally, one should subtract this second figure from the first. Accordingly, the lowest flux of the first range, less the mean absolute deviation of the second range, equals 12.0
